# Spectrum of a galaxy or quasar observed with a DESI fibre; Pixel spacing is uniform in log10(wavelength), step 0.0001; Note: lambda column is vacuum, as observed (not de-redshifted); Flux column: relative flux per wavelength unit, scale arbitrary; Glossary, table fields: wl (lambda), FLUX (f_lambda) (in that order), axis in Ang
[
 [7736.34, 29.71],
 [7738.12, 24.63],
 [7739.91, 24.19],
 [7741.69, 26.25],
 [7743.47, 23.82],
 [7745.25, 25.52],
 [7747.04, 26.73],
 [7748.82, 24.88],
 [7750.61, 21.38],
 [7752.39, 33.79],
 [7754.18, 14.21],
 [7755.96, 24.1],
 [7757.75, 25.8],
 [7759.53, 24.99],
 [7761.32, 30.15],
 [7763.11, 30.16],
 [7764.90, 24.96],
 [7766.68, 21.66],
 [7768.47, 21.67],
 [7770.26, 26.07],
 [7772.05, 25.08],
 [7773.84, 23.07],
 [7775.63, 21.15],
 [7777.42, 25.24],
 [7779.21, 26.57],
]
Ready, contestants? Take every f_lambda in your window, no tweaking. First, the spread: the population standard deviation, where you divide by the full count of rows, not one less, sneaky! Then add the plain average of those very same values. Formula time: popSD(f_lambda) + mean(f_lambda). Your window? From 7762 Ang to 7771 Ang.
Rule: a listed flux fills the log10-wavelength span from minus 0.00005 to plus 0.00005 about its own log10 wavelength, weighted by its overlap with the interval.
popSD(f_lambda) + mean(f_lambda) 28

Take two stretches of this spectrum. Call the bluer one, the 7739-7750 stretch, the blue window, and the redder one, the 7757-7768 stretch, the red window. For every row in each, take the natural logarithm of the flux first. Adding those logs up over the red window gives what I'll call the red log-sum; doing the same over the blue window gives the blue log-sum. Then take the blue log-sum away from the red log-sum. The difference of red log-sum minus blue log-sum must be 0.21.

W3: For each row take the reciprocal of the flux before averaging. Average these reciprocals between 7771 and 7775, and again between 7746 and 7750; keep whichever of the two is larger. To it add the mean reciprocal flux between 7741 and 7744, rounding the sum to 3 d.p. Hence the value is 0.082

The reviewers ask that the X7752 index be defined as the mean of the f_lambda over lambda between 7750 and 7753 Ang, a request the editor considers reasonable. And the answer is 27.6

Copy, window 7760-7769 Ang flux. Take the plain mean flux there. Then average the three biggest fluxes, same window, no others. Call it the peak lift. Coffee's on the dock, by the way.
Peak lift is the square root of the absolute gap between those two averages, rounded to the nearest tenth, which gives 1.6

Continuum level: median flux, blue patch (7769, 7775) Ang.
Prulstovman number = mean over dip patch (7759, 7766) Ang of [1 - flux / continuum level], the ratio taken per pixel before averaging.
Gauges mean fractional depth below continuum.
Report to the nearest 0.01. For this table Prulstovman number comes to -0.10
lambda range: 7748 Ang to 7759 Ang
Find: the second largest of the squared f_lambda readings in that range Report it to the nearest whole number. 666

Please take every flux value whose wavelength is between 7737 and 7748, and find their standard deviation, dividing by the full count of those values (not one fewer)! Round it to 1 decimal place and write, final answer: 1.1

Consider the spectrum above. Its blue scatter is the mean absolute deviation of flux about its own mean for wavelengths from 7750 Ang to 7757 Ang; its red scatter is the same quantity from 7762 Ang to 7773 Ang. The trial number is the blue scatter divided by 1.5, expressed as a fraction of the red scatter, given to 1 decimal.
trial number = 1.7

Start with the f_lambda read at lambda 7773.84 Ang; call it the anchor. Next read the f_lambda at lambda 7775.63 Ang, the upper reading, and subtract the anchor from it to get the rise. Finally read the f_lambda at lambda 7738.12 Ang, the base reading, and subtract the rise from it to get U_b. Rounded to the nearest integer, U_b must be 27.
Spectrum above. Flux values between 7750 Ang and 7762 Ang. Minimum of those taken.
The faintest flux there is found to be 14.21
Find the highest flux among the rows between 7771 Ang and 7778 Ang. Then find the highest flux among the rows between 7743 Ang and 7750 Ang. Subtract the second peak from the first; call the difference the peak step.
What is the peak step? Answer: -1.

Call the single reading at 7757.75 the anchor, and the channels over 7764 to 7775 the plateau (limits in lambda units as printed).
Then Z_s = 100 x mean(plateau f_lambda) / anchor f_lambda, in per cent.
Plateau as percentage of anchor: 92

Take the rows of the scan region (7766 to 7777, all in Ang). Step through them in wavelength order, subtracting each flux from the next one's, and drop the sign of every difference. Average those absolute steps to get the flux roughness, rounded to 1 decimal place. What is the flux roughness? 1.9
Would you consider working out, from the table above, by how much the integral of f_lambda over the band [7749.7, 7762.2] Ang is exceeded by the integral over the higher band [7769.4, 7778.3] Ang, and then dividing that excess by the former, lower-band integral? -0.31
